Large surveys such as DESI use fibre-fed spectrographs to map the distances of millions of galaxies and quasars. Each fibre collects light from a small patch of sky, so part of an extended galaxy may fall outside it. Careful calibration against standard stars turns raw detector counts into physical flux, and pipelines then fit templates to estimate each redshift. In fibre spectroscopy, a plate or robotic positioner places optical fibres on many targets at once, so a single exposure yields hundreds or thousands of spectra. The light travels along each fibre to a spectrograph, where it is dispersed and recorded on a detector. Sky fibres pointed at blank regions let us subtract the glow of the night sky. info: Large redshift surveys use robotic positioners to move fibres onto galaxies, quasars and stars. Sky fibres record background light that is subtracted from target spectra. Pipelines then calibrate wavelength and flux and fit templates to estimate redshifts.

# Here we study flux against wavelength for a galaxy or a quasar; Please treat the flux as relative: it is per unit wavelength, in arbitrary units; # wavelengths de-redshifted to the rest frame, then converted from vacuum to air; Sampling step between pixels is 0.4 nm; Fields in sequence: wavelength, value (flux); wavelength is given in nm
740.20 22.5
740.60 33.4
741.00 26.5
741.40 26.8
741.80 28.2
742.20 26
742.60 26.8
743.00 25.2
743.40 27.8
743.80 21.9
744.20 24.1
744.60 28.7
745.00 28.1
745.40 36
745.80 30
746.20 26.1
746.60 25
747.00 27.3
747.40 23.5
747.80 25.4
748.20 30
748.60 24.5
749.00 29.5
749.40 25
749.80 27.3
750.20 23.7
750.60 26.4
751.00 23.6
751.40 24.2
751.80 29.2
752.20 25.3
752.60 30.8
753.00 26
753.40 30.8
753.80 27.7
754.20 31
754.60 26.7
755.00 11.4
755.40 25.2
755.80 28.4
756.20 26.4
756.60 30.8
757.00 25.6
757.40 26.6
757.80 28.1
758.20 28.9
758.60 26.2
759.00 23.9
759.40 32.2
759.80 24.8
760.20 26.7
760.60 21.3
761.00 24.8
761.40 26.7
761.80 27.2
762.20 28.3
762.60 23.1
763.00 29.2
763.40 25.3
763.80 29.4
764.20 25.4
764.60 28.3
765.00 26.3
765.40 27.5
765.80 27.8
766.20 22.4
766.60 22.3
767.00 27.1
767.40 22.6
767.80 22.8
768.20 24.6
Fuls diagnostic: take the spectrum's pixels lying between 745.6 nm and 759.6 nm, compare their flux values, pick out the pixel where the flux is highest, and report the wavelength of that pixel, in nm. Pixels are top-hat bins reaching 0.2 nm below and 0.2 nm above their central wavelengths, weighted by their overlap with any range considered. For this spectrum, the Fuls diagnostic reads 759.40 nm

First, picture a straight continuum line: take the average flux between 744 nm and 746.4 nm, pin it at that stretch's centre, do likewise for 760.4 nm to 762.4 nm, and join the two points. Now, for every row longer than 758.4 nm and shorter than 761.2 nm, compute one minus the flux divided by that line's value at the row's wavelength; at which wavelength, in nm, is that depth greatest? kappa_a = 760.60 nm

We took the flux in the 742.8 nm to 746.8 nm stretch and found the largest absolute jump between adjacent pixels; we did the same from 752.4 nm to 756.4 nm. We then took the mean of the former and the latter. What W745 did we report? 11.6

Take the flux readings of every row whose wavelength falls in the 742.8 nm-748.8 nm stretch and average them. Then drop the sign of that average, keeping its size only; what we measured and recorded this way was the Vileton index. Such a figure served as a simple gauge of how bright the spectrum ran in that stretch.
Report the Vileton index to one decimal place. 26.9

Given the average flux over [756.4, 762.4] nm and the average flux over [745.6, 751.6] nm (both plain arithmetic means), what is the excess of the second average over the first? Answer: -0.71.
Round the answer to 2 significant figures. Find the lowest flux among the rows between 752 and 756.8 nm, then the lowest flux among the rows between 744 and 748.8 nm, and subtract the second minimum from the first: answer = -12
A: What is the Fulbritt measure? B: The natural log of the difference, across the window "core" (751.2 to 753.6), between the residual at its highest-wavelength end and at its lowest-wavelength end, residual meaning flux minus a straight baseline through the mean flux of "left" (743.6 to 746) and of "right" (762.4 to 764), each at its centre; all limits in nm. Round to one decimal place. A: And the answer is 1.9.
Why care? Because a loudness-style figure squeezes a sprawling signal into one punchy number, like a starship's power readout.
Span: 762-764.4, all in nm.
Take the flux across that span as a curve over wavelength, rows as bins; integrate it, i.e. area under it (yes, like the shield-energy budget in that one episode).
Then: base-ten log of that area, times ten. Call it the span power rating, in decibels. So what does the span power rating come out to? 18.08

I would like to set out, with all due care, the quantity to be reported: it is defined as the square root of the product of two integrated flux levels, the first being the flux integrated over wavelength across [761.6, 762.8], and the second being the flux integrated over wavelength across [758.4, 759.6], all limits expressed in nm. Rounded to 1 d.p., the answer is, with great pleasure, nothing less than 32.2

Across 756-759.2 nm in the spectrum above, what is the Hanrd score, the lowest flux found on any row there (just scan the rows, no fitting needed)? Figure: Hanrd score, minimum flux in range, 23.9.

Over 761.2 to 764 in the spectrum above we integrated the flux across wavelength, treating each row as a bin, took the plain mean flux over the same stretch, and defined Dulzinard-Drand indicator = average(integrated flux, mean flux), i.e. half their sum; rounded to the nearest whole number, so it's 51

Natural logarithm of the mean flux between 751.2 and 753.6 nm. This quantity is 3.32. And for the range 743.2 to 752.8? 3.29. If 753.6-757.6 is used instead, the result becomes 3.26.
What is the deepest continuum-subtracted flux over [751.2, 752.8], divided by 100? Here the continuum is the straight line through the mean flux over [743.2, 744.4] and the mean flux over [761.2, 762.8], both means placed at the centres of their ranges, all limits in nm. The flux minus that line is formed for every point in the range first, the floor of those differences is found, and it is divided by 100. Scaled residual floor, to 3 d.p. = -0.011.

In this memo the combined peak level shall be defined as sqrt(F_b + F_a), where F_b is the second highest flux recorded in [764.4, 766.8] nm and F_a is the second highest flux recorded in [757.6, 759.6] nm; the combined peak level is 7.53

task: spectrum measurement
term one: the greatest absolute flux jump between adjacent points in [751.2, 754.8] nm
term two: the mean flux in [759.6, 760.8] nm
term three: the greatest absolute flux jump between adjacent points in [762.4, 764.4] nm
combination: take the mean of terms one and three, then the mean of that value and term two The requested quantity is 15.0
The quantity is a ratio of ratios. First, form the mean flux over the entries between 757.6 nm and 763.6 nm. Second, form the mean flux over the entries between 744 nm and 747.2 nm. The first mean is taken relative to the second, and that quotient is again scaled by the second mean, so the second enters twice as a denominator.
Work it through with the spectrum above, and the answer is 0.033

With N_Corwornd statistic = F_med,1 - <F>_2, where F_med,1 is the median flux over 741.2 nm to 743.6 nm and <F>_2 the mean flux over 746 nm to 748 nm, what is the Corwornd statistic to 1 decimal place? 1.3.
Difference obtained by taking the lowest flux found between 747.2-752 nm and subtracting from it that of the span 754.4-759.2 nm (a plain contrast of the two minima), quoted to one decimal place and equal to 12.1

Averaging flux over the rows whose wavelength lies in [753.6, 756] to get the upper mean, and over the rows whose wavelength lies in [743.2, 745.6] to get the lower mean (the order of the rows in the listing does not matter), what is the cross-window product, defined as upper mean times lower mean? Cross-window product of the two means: 696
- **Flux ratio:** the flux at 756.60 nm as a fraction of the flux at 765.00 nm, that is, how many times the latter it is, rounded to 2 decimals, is 1.17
